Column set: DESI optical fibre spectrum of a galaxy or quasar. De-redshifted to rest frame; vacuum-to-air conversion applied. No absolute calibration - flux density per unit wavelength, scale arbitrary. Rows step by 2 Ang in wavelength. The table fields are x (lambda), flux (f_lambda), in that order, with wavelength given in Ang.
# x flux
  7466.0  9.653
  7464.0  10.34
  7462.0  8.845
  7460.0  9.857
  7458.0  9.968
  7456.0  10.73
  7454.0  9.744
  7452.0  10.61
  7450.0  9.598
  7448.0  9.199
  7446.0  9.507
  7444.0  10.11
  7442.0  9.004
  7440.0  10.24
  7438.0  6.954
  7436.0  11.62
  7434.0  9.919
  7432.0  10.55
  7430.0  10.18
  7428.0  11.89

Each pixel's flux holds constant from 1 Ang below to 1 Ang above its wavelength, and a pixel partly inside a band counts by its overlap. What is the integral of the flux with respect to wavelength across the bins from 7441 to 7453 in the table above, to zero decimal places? 116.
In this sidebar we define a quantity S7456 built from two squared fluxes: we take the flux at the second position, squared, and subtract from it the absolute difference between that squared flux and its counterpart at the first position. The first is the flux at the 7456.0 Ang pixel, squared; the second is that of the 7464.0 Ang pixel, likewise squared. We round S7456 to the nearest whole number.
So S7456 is 99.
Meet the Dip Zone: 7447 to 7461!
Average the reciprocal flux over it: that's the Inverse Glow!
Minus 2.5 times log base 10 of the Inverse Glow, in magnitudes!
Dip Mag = 2.49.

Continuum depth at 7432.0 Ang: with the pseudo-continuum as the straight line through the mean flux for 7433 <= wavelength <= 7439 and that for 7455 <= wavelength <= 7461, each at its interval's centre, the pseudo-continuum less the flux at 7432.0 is -1.2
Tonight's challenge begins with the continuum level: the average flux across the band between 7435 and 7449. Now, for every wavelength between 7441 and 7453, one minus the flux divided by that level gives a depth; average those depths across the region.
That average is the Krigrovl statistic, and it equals -0.02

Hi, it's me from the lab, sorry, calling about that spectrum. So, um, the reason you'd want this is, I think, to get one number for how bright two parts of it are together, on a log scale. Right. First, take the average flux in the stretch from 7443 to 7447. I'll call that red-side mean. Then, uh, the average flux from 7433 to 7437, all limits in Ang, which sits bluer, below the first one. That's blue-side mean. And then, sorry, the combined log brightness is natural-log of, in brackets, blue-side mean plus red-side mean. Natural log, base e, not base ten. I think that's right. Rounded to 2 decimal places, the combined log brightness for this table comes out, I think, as 3.02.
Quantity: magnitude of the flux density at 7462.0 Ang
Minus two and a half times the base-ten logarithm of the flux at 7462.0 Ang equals -2.37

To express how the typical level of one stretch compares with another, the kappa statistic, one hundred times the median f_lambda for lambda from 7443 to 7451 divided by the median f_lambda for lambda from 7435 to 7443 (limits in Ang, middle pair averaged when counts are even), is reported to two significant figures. 99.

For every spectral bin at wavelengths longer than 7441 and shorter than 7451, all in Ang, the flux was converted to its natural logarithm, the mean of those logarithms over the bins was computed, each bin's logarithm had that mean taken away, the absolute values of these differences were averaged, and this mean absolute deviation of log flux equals 0.032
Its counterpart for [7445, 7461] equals 0.040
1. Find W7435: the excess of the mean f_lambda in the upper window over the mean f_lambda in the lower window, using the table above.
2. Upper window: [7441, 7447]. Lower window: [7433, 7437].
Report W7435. -1.2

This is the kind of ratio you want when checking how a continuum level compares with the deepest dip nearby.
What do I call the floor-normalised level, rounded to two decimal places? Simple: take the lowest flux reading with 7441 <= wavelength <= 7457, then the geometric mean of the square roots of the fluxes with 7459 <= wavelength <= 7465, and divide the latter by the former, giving 0.35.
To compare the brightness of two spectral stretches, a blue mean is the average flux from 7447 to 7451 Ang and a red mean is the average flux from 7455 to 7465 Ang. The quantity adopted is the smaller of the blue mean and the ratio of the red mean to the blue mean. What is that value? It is 1.06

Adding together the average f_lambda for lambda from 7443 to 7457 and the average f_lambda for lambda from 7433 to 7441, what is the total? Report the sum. 19.6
